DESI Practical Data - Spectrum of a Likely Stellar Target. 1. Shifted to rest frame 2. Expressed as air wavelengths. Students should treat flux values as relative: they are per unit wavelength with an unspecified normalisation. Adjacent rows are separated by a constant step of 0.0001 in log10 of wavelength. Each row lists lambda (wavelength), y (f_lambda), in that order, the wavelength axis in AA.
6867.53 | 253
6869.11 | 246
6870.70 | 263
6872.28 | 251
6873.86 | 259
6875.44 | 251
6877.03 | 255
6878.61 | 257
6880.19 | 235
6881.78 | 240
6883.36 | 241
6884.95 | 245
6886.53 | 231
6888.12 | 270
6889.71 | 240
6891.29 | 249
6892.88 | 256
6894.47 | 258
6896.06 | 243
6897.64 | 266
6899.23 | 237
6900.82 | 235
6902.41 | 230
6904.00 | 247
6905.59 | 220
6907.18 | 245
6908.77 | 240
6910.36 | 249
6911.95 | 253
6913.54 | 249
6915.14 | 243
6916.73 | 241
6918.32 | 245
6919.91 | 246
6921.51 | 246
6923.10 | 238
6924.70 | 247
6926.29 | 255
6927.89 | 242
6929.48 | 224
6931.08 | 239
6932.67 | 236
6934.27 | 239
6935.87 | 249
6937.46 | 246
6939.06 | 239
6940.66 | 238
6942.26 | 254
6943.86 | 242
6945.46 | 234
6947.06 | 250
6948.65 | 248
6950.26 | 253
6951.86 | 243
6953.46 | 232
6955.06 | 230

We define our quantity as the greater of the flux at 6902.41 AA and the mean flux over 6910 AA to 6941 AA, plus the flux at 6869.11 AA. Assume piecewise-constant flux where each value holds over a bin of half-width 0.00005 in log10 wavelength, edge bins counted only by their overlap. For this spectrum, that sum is 489.2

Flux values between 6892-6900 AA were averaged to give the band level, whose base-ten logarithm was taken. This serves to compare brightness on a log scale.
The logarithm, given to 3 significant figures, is 2.40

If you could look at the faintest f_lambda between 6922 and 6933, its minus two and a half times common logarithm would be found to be -5.88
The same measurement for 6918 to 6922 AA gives -5.97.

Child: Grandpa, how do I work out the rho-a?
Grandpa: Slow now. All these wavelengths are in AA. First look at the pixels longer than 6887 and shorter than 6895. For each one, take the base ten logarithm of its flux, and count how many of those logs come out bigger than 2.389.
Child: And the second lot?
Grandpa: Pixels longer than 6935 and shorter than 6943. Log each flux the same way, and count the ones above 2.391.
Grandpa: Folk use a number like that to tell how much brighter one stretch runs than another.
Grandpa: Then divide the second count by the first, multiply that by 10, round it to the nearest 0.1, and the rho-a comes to 5.0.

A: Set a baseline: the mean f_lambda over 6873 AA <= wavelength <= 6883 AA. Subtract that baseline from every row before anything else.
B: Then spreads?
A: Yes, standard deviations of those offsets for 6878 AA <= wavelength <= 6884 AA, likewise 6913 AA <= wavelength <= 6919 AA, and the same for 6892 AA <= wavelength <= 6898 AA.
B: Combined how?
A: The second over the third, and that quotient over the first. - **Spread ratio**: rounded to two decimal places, 0.04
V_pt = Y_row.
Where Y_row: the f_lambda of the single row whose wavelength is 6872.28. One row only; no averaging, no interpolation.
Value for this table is 251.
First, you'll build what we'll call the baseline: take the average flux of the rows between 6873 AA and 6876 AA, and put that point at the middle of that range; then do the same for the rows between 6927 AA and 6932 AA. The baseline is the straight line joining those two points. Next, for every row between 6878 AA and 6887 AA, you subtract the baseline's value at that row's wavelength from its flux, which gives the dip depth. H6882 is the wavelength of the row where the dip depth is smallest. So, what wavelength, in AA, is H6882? 6886.53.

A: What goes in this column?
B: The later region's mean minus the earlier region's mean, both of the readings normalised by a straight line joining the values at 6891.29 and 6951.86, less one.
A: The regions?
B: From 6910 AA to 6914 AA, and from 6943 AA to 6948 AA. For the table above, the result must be -0.020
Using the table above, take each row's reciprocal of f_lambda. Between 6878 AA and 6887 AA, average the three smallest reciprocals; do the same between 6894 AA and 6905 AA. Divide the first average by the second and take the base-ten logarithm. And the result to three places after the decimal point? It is 0.016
